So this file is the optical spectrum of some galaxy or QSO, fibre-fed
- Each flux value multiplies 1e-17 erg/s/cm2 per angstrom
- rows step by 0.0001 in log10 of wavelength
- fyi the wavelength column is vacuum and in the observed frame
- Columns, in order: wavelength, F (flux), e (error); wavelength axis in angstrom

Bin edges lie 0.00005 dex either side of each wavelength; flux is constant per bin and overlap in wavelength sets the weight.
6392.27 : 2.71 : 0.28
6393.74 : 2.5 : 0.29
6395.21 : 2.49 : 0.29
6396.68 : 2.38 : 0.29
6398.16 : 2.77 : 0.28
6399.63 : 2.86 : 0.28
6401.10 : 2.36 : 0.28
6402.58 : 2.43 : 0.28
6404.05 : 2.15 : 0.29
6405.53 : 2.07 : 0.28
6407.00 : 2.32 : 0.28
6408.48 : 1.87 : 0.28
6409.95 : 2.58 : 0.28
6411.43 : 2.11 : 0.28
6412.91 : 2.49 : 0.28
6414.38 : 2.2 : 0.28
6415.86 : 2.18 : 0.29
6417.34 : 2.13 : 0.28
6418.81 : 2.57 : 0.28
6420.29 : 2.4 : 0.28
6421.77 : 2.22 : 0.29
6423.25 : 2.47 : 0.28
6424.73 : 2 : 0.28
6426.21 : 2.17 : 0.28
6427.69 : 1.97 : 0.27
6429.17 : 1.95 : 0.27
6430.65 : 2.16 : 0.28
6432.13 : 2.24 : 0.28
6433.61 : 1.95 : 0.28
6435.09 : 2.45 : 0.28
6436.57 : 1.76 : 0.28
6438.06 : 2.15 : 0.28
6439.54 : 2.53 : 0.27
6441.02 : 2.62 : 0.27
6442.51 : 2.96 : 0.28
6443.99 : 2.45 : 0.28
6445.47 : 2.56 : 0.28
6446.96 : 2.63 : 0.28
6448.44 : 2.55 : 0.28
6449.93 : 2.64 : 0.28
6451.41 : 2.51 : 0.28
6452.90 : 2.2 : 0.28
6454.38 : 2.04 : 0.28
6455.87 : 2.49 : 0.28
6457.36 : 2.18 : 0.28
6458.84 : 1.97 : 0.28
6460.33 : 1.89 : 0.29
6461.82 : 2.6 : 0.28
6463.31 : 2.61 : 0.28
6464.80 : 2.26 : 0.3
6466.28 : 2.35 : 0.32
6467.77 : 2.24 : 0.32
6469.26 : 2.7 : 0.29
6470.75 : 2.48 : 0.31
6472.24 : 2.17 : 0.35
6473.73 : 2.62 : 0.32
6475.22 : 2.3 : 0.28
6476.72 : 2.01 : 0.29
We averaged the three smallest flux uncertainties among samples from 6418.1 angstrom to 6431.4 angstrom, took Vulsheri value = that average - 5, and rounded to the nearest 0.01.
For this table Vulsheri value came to -4.73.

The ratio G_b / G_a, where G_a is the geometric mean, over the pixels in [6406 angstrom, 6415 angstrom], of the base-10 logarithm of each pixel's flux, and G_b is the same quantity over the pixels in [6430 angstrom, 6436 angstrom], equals 0.97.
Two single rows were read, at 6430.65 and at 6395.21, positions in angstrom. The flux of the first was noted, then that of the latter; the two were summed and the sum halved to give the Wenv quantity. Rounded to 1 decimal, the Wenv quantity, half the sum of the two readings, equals 2.3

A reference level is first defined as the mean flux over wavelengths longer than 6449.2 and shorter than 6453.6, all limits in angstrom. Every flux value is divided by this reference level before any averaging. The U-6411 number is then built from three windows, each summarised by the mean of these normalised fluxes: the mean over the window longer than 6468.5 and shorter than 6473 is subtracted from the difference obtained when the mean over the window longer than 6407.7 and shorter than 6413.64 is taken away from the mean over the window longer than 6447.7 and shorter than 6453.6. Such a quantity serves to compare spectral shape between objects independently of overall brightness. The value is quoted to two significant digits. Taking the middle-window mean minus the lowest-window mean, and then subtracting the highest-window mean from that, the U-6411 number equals -0.91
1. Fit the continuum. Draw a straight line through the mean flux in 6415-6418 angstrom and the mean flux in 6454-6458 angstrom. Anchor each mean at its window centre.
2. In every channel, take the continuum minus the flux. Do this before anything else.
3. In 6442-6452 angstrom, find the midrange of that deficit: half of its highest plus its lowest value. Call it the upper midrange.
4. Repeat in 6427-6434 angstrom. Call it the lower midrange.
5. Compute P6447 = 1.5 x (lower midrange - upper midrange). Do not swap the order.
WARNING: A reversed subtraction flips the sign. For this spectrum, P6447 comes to 0.9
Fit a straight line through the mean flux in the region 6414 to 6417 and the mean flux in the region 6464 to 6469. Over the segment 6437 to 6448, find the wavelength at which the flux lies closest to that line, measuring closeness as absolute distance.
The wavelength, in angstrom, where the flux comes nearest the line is 6438.06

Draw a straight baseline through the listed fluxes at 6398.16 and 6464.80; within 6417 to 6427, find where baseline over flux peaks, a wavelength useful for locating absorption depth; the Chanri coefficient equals 6424.73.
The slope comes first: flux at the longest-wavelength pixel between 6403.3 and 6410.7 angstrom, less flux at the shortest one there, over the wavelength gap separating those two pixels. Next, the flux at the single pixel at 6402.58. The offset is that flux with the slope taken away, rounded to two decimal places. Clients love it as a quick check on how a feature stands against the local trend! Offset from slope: 2.36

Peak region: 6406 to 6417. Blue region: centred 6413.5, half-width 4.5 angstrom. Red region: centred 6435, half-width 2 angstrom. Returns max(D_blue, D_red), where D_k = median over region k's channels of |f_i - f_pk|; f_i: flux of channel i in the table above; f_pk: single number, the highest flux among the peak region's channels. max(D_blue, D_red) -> 0.63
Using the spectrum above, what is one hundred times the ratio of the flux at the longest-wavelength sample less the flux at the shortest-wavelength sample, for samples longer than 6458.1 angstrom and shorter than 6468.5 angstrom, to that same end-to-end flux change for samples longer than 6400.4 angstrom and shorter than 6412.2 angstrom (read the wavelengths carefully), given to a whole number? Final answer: -108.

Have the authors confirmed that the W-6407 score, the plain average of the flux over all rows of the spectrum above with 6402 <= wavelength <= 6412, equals 2.22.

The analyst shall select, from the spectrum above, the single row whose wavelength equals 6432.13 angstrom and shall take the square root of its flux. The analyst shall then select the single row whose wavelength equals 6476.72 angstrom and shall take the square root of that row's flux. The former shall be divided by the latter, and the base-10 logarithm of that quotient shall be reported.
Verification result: 0.024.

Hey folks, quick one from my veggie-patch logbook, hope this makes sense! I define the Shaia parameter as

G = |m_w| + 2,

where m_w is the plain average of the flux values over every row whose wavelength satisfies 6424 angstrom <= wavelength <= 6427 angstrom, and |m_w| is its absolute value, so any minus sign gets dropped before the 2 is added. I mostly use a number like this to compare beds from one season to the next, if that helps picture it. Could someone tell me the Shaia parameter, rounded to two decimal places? 4.08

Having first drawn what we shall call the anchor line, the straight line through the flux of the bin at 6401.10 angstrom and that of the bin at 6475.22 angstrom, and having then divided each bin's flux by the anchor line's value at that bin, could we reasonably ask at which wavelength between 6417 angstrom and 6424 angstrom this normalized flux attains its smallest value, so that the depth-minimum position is 6417.34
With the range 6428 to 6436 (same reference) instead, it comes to 6429.17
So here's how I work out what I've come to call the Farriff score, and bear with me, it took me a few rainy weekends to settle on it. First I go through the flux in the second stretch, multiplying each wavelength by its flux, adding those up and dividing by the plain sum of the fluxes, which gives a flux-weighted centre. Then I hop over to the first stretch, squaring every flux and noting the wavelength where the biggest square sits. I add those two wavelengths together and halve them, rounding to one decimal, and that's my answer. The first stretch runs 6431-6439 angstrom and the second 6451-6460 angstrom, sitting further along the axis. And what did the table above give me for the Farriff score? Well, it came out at 6445.0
